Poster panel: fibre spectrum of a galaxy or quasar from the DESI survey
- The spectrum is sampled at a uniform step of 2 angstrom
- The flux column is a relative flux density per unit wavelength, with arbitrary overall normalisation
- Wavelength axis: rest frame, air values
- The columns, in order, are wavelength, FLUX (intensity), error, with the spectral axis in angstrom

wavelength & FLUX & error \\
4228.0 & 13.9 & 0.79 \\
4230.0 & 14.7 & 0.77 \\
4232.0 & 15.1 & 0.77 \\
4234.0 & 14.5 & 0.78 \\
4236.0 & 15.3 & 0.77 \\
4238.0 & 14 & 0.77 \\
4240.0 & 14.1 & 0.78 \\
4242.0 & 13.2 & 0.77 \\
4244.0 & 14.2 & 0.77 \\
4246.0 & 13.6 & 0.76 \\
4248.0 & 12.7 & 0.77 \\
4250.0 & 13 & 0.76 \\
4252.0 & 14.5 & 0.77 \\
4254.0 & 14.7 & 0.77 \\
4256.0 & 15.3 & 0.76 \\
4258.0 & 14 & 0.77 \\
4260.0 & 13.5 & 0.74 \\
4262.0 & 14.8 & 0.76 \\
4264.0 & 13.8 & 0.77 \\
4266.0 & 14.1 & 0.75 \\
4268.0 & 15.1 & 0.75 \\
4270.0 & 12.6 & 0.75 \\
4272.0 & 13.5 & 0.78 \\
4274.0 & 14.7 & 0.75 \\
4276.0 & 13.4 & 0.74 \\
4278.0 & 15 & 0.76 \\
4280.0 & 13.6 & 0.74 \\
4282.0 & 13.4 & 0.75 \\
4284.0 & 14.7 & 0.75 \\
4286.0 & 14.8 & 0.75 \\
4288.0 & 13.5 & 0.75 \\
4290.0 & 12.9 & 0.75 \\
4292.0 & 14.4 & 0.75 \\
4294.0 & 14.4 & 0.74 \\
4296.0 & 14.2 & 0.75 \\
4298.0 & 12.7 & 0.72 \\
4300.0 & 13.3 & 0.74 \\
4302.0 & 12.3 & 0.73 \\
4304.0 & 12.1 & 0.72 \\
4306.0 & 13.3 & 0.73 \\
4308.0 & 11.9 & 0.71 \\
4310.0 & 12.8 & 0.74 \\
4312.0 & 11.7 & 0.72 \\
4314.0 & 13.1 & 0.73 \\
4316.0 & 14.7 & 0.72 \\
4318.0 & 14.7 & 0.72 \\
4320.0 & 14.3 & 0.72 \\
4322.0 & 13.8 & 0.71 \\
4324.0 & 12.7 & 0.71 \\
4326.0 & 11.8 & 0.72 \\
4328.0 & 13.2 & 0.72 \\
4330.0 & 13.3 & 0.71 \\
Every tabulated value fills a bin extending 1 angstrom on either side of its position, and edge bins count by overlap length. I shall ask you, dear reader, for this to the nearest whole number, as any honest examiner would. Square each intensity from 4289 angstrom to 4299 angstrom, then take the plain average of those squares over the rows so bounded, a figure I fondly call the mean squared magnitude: 189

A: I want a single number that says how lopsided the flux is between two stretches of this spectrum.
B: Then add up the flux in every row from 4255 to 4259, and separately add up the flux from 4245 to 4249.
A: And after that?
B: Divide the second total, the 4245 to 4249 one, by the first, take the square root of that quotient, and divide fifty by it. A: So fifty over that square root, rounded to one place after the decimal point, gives 52.8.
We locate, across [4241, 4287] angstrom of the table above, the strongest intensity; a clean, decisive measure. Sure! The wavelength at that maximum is 4256.0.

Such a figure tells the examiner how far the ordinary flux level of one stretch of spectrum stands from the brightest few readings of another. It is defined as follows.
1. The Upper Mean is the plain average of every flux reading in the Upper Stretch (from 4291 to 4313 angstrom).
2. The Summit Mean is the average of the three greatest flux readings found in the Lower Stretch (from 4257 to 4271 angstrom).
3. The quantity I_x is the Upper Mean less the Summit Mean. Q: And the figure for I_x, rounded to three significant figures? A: -1.66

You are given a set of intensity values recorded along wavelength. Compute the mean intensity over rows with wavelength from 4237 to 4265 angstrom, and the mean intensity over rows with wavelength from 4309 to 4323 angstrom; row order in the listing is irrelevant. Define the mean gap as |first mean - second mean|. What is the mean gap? 0.4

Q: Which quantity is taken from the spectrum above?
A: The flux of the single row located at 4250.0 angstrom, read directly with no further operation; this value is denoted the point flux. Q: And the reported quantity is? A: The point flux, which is 13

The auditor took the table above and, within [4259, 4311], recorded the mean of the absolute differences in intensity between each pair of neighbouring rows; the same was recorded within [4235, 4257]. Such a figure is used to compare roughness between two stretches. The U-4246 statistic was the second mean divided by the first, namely 0.76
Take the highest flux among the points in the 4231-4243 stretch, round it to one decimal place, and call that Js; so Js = 15.3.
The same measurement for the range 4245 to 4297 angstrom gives 15.3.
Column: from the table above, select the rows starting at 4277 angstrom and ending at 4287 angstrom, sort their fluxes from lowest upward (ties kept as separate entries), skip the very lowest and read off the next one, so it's 13.6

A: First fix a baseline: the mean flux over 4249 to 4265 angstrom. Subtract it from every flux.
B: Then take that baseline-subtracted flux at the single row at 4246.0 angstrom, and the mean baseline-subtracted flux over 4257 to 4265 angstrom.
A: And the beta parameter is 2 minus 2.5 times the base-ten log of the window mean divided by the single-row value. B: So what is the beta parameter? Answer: 3.3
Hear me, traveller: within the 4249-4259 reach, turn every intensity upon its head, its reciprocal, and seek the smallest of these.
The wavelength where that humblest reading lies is 4256.0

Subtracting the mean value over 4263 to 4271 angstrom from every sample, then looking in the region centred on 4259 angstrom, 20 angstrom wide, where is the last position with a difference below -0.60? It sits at 4250.0 angstrom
